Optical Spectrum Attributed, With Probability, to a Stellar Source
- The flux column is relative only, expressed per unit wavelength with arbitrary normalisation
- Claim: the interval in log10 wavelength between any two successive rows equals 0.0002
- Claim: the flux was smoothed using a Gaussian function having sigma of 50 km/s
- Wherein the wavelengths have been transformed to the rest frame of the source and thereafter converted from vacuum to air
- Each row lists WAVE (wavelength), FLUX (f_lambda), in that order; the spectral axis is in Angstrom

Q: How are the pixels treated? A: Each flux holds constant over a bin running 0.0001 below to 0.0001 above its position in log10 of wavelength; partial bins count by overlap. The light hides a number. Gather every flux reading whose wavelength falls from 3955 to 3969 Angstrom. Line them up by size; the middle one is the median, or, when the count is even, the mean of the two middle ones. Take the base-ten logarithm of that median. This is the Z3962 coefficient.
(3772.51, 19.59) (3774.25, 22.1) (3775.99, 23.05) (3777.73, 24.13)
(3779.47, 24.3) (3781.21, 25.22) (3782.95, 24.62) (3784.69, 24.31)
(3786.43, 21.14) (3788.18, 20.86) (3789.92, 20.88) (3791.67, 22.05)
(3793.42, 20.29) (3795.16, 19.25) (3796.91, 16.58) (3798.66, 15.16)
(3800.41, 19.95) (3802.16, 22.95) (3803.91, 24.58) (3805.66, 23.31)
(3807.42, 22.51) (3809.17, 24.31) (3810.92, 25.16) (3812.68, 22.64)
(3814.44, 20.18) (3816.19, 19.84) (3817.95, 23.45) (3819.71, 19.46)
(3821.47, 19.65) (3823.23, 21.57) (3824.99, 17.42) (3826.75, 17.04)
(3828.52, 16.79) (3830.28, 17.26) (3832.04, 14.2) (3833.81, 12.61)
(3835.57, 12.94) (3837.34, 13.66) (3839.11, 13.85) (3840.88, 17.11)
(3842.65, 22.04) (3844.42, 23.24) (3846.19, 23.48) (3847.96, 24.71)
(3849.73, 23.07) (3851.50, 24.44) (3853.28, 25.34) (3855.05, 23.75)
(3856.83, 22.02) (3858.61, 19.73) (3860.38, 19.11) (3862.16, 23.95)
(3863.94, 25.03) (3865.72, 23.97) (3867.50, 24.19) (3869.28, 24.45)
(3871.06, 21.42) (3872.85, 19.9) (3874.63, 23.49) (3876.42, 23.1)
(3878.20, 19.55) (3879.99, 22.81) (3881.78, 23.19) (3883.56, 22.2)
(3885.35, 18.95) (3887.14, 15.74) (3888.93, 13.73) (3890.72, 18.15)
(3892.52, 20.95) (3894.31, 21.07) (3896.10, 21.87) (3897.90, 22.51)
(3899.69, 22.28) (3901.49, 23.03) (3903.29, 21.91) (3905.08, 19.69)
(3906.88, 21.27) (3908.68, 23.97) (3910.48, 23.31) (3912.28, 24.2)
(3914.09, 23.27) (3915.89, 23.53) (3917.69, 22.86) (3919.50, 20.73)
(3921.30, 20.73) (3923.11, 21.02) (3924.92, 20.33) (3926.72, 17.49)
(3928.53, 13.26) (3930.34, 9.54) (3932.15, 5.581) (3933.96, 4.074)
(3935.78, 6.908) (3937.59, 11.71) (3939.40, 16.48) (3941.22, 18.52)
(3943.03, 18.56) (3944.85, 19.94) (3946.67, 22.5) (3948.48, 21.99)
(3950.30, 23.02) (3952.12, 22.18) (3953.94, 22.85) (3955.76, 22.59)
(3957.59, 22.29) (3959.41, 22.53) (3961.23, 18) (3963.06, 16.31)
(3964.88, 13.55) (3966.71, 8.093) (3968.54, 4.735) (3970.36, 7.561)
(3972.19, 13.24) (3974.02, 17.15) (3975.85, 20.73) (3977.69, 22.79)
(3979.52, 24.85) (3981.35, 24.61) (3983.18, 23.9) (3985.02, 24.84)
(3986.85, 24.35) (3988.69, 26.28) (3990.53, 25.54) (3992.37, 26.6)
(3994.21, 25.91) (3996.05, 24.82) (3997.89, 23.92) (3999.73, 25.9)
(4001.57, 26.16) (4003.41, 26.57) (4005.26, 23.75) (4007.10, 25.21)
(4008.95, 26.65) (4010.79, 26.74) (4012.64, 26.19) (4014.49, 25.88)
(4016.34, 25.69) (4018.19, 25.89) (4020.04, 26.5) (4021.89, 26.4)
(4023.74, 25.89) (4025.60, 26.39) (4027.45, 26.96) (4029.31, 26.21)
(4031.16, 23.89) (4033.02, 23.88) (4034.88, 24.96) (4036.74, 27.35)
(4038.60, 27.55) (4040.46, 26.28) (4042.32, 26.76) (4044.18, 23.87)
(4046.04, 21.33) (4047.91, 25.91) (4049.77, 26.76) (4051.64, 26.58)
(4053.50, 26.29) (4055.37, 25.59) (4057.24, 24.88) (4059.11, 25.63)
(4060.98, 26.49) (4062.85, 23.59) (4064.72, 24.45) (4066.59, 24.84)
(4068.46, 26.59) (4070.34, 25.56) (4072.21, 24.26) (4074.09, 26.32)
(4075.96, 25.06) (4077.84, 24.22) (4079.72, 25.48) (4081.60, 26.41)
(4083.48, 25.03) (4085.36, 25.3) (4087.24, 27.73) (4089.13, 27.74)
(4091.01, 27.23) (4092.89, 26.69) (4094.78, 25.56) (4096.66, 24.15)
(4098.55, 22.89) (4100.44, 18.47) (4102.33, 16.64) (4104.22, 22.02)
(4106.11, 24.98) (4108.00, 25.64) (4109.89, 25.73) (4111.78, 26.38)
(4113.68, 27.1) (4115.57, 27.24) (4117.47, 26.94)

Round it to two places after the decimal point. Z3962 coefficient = 1.23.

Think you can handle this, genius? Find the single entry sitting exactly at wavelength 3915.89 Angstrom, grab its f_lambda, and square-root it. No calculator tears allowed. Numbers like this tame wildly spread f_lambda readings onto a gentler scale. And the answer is 4.85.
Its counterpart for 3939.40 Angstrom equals 4.06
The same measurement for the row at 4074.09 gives 5.13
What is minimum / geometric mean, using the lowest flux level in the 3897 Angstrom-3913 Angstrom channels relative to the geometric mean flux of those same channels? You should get 0.88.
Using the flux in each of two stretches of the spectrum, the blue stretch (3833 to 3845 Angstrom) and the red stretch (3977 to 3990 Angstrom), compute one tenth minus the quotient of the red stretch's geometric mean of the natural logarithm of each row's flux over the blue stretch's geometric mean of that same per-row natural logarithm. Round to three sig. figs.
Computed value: -1.06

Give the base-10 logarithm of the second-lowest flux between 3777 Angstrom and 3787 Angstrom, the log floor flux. 1.383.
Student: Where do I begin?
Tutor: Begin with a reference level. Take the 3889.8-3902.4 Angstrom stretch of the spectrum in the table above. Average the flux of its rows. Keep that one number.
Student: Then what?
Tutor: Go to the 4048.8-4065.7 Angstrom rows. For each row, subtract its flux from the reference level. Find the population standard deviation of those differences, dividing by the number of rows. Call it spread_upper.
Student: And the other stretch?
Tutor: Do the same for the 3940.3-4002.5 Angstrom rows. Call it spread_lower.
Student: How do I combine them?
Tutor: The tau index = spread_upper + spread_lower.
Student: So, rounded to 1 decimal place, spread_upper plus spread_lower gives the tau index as 6.6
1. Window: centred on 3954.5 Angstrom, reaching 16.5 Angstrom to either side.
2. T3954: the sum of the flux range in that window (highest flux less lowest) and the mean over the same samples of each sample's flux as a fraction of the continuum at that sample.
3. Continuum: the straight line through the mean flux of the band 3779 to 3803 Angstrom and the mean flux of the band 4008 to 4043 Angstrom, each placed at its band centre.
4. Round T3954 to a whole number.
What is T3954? 19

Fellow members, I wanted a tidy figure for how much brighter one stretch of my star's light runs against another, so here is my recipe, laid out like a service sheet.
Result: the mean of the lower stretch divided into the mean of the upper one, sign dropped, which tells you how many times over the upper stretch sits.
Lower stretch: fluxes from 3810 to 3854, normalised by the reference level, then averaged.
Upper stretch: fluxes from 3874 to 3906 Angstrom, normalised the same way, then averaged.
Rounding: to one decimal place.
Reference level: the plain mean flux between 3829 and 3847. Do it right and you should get 1.1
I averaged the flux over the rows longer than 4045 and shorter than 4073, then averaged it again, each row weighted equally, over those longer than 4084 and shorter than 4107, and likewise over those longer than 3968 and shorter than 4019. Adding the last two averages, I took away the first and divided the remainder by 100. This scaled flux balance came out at 0.22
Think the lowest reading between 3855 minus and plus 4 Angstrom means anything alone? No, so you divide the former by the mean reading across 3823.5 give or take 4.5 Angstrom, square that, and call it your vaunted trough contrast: 1.1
